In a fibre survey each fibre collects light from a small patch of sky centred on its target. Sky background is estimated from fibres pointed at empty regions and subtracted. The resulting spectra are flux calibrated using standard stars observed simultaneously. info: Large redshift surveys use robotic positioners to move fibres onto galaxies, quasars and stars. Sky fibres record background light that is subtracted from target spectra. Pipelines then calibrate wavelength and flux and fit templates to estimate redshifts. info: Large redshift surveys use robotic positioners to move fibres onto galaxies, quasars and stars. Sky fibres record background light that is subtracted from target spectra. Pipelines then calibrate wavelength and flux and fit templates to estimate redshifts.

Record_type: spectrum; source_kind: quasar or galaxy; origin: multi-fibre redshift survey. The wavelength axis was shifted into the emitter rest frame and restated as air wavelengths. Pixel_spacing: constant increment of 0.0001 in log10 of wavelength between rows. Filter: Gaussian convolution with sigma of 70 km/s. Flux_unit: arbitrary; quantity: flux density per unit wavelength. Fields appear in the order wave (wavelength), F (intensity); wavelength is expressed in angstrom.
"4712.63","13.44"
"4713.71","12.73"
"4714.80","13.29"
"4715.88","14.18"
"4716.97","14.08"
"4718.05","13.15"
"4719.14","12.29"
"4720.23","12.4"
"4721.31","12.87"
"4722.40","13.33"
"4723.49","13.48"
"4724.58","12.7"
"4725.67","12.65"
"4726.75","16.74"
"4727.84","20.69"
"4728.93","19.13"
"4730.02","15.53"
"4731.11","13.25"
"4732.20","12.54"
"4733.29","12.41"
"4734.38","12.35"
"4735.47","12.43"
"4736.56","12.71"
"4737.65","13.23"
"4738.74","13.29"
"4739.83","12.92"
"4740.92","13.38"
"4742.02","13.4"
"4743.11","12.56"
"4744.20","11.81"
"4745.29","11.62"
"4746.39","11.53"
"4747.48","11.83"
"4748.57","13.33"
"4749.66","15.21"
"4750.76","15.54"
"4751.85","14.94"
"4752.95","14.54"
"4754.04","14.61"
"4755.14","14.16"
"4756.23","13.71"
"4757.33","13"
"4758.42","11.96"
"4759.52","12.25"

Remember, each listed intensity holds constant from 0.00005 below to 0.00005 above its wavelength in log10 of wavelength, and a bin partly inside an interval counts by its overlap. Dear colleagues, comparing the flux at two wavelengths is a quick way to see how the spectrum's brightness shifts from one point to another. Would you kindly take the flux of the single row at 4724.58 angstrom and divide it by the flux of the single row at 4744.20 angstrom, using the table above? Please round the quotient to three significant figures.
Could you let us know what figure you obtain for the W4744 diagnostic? 1.08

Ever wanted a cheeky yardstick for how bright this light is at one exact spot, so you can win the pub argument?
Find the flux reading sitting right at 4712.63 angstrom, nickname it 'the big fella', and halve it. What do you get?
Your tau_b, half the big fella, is 6.72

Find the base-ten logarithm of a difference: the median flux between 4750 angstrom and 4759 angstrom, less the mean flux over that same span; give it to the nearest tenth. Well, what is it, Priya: -0.5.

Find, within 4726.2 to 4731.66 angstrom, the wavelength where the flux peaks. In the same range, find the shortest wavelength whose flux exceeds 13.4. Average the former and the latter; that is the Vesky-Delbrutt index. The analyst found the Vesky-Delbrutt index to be 4727.3 angstrom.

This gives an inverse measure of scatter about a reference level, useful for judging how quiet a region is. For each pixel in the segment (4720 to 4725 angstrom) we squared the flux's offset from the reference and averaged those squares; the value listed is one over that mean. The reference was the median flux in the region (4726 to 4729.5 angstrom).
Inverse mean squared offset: 0.026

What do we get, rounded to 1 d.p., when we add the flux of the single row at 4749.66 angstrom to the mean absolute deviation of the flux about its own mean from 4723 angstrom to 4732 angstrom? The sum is 17.7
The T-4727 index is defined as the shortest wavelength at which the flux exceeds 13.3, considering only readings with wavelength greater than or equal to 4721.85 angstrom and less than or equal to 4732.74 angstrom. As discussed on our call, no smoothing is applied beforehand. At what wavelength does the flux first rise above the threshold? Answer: 4722.40 angstrom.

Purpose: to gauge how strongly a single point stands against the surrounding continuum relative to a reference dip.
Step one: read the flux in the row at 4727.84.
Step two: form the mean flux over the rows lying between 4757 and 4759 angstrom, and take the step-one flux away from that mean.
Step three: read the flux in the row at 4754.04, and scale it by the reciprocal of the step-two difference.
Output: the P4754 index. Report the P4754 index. -2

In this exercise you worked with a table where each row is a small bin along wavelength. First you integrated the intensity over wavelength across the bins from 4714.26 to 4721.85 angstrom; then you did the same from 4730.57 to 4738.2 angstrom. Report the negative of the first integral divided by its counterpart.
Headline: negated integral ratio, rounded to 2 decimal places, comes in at -1.03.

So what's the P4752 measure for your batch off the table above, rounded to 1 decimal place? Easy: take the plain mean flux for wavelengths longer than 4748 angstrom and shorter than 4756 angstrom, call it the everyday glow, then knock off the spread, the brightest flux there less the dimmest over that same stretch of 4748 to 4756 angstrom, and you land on 12.4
